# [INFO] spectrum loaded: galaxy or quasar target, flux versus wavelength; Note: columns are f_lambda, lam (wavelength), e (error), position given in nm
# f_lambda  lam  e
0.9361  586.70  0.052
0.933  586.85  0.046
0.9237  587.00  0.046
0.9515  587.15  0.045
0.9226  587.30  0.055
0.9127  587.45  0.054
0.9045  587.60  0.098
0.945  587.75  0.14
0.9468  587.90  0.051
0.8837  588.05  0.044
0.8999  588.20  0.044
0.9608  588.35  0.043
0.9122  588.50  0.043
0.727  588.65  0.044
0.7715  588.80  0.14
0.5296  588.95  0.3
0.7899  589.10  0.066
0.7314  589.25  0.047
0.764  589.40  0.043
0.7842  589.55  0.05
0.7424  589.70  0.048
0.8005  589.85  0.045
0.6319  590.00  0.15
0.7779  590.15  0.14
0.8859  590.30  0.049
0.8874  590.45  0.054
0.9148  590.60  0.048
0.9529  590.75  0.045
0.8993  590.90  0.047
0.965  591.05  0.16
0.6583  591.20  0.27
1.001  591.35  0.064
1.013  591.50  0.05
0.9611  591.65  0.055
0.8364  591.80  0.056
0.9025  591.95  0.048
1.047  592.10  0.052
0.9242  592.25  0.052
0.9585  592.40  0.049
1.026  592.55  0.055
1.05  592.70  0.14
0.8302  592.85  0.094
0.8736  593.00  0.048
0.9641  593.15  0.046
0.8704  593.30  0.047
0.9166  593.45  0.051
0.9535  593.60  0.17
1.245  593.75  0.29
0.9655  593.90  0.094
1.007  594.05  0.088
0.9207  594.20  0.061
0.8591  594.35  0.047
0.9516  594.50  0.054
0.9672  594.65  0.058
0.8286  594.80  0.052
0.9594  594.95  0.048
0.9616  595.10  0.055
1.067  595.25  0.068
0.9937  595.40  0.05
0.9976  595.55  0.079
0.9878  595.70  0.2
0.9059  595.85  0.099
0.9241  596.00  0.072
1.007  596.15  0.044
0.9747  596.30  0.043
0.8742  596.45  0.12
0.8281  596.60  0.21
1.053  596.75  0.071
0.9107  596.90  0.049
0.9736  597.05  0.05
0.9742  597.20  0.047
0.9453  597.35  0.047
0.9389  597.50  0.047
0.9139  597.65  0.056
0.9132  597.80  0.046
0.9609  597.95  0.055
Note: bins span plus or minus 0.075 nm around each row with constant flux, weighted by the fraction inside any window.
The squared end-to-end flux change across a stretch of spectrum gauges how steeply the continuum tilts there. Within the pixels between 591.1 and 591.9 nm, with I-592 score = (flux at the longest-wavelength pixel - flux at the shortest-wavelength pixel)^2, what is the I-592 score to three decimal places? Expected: 0.032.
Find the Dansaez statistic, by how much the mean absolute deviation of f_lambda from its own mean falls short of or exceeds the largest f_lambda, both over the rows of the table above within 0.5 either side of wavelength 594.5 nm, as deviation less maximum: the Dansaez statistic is -0.96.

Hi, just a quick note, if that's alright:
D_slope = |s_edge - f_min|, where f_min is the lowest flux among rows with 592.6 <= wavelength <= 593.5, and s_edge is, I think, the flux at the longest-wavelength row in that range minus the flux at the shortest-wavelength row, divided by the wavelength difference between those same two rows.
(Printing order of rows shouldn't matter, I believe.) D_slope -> 1.0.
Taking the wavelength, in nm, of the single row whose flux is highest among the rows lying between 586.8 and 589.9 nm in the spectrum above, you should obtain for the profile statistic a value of 588.35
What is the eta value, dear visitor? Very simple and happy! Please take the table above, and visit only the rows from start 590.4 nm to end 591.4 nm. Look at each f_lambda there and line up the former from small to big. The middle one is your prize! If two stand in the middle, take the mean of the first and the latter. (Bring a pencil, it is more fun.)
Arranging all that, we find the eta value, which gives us 0.915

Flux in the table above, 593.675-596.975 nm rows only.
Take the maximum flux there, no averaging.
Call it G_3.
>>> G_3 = 1.245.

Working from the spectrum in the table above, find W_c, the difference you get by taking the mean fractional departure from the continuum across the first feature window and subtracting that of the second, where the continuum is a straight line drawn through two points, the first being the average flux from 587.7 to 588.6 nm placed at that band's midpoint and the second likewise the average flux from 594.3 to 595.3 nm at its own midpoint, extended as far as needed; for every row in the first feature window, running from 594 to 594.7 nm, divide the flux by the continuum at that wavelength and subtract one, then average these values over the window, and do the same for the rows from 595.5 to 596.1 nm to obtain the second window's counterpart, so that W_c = -0.01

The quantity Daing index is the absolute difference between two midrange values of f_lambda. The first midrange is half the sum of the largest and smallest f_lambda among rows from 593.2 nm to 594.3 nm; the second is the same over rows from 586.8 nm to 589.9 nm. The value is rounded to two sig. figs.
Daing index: 0.31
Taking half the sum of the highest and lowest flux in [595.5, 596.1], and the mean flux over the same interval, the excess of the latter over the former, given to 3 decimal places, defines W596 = 0.002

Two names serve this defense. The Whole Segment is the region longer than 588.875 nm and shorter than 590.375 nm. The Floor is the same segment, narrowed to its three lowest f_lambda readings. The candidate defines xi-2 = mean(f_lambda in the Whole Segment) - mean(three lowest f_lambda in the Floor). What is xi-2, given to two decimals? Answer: 0.11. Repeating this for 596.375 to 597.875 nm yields 0.06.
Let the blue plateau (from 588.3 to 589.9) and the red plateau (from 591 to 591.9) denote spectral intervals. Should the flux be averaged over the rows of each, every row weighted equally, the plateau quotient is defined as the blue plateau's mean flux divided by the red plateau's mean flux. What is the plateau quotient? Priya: 0.85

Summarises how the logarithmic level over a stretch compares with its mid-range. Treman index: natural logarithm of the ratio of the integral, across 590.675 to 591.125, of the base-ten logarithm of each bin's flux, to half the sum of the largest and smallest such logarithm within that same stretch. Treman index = -0.91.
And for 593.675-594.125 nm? -1.17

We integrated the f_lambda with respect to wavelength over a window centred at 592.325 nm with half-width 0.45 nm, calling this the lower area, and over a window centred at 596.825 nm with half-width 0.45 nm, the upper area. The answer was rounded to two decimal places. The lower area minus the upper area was 0.04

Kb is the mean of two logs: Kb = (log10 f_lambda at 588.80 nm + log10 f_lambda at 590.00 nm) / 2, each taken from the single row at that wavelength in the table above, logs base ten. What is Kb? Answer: -0.16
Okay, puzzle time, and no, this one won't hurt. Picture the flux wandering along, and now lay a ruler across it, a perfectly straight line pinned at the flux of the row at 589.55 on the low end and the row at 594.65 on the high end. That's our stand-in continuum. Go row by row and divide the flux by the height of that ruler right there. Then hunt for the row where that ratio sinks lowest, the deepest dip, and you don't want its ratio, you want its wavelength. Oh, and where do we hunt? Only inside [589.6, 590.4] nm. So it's 590.00 nm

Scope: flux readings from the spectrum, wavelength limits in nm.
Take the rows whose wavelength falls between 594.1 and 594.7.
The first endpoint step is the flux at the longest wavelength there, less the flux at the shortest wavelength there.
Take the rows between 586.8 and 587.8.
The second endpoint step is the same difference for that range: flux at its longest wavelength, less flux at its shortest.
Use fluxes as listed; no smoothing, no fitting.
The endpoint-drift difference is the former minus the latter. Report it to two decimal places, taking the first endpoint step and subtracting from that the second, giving 0.03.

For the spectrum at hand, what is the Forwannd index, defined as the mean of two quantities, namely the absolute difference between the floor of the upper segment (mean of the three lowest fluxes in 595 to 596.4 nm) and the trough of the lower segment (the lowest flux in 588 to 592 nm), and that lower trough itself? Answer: 0.465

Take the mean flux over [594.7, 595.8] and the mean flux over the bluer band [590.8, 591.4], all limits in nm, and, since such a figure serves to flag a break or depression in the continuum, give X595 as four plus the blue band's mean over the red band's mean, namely 4.91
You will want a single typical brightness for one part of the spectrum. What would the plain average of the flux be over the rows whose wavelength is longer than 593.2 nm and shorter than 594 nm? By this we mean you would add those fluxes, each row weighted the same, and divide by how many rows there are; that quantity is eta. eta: 0.99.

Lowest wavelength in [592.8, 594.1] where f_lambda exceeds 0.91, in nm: 593.15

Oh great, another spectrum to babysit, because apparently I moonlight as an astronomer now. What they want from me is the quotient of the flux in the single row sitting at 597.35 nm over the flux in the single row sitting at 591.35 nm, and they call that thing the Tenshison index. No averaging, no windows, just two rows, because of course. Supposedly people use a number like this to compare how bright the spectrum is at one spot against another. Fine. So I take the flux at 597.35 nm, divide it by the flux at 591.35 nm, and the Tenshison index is 0.94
